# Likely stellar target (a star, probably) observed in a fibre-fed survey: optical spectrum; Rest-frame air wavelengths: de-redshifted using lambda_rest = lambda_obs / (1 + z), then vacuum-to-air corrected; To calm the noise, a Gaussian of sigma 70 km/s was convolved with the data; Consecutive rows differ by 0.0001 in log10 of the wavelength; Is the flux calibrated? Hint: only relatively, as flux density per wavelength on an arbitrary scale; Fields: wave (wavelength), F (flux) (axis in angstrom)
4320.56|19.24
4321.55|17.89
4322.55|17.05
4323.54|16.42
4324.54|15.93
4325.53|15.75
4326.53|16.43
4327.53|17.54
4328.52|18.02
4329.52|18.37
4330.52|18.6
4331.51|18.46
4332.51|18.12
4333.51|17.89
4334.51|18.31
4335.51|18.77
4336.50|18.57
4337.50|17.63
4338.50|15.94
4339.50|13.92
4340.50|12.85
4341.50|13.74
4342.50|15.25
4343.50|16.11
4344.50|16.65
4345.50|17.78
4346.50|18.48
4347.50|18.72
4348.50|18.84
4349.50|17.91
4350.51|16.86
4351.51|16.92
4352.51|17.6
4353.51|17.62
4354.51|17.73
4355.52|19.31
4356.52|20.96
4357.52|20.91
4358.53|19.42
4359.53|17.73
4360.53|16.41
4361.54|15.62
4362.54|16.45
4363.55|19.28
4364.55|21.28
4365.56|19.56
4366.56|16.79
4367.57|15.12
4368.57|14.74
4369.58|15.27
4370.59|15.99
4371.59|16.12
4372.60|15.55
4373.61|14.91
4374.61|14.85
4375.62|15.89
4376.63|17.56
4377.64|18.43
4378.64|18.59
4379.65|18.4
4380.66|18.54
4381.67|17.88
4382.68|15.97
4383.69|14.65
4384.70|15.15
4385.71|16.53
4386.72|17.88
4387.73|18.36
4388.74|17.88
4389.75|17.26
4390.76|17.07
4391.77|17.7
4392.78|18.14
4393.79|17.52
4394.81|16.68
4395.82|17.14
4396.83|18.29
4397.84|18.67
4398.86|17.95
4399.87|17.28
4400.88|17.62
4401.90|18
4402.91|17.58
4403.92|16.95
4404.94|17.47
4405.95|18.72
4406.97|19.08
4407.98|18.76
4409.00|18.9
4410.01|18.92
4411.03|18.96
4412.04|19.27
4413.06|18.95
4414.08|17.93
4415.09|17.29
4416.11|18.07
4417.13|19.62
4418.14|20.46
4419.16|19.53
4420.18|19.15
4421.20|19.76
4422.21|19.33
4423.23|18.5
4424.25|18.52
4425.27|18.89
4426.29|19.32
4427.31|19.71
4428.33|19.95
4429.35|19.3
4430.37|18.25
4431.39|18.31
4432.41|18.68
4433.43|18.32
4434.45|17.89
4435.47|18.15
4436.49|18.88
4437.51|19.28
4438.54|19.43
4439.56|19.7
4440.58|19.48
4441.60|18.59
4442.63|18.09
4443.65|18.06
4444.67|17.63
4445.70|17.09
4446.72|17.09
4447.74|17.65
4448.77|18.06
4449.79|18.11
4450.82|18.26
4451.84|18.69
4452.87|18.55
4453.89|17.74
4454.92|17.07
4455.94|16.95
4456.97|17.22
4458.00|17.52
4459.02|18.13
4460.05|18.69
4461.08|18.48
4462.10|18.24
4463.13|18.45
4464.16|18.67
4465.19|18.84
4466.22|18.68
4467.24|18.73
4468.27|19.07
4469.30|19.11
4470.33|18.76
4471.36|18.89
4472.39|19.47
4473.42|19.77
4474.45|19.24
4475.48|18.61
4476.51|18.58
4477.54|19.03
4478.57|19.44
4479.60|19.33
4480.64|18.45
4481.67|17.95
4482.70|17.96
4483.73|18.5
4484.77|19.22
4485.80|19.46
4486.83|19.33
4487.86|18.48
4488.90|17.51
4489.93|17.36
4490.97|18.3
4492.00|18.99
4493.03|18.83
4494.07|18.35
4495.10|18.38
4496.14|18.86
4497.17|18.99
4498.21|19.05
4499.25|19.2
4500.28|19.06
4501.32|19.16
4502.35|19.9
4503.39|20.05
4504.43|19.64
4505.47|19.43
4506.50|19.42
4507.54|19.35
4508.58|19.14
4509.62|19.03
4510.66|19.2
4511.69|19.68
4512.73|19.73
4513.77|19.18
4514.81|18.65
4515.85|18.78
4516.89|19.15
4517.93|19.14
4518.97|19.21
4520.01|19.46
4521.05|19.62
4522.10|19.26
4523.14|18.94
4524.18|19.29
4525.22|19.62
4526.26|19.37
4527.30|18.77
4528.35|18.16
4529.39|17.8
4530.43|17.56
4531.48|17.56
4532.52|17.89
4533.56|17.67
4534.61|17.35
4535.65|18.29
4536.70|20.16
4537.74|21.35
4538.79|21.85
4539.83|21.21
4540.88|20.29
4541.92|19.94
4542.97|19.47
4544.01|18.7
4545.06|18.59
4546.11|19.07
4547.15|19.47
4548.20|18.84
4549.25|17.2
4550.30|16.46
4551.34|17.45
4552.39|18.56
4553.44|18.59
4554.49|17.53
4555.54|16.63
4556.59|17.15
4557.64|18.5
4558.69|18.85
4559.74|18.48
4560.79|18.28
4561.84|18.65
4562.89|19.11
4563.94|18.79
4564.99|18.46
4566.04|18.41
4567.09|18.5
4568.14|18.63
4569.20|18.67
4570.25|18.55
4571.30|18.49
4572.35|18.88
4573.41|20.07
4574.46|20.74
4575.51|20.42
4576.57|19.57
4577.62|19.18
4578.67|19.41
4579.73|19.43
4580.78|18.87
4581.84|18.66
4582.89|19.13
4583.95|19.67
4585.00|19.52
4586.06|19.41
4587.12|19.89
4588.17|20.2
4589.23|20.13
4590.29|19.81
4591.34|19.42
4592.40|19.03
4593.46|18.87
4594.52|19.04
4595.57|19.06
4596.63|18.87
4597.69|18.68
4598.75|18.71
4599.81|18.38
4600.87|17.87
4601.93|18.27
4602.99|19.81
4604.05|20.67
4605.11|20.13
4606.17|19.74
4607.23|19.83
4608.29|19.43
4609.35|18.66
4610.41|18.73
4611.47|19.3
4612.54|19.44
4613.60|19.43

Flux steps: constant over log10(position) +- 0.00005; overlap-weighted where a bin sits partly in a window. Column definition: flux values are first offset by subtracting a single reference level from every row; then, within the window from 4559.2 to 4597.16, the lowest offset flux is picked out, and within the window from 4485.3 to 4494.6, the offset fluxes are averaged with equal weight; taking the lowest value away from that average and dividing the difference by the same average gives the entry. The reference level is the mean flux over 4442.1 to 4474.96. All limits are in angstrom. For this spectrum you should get 1.0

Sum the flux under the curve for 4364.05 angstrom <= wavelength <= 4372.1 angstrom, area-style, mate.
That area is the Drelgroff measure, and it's 136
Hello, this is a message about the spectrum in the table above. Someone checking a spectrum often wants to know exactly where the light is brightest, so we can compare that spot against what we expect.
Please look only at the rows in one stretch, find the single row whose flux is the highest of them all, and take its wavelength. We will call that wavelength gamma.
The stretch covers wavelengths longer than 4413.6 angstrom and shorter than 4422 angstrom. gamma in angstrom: 4418.14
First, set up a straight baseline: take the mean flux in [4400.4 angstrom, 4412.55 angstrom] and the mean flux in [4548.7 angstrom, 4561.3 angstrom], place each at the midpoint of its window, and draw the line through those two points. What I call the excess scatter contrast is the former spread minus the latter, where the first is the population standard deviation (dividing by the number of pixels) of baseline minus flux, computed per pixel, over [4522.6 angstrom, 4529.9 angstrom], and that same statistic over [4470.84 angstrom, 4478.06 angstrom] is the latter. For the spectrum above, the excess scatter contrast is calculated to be 0.21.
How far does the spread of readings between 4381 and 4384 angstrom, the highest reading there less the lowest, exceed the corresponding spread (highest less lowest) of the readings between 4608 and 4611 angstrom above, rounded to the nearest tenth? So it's 2.5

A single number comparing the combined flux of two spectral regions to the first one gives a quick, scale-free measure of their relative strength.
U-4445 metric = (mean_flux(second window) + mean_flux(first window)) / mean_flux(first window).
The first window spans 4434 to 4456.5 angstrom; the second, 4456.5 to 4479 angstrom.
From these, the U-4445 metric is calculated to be 2.03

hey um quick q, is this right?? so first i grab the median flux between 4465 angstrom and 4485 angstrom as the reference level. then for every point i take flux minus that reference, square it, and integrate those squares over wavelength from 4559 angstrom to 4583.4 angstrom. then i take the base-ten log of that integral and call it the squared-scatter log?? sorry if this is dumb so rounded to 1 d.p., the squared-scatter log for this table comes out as 1.0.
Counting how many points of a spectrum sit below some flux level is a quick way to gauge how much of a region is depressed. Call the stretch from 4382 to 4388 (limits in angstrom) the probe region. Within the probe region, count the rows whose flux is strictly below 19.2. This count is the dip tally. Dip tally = 6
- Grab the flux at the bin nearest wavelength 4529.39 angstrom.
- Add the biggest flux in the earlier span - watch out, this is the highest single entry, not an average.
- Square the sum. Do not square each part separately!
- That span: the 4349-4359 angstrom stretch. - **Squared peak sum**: 1502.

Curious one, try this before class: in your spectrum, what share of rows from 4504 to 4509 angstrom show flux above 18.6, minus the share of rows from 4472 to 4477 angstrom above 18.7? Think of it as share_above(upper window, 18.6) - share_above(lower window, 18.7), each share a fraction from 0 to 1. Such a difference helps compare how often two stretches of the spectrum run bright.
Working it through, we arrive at 0.40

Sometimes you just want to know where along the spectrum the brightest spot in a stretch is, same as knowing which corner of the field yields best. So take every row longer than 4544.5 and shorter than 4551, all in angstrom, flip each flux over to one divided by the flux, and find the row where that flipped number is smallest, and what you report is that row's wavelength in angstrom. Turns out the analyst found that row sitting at 4547.15 angstrom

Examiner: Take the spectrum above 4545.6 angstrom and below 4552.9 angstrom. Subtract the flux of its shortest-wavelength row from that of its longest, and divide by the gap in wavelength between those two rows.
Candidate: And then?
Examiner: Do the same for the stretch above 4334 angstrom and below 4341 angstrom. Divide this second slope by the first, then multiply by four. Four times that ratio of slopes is 45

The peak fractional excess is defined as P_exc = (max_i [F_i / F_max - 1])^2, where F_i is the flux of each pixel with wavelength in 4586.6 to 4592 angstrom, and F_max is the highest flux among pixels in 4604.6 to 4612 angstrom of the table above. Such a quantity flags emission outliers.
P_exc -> 0.0000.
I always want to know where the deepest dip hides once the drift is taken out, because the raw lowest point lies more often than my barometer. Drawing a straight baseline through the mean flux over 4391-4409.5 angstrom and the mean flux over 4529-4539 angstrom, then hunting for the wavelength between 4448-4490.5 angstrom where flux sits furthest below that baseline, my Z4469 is 4455.94 angstrom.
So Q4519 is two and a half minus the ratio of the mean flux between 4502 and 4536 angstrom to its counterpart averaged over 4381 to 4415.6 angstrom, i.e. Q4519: 1.43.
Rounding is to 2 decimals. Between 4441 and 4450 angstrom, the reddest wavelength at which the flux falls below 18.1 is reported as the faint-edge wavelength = 4448.77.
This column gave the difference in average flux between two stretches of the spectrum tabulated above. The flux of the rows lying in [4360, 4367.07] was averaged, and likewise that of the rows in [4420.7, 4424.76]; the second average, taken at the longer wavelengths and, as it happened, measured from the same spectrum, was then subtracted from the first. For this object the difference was -1.1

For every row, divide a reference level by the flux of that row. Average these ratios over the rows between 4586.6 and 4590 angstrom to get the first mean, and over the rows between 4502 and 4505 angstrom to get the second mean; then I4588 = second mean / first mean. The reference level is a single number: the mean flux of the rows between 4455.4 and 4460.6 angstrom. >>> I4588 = 1.01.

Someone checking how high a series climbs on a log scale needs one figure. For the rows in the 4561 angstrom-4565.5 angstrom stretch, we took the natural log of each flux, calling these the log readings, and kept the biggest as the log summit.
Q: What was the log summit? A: 2.95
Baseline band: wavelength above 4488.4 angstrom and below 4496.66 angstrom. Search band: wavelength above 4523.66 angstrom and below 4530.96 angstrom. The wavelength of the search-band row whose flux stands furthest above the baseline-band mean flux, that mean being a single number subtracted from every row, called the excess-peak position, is 4525.22 angstrom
